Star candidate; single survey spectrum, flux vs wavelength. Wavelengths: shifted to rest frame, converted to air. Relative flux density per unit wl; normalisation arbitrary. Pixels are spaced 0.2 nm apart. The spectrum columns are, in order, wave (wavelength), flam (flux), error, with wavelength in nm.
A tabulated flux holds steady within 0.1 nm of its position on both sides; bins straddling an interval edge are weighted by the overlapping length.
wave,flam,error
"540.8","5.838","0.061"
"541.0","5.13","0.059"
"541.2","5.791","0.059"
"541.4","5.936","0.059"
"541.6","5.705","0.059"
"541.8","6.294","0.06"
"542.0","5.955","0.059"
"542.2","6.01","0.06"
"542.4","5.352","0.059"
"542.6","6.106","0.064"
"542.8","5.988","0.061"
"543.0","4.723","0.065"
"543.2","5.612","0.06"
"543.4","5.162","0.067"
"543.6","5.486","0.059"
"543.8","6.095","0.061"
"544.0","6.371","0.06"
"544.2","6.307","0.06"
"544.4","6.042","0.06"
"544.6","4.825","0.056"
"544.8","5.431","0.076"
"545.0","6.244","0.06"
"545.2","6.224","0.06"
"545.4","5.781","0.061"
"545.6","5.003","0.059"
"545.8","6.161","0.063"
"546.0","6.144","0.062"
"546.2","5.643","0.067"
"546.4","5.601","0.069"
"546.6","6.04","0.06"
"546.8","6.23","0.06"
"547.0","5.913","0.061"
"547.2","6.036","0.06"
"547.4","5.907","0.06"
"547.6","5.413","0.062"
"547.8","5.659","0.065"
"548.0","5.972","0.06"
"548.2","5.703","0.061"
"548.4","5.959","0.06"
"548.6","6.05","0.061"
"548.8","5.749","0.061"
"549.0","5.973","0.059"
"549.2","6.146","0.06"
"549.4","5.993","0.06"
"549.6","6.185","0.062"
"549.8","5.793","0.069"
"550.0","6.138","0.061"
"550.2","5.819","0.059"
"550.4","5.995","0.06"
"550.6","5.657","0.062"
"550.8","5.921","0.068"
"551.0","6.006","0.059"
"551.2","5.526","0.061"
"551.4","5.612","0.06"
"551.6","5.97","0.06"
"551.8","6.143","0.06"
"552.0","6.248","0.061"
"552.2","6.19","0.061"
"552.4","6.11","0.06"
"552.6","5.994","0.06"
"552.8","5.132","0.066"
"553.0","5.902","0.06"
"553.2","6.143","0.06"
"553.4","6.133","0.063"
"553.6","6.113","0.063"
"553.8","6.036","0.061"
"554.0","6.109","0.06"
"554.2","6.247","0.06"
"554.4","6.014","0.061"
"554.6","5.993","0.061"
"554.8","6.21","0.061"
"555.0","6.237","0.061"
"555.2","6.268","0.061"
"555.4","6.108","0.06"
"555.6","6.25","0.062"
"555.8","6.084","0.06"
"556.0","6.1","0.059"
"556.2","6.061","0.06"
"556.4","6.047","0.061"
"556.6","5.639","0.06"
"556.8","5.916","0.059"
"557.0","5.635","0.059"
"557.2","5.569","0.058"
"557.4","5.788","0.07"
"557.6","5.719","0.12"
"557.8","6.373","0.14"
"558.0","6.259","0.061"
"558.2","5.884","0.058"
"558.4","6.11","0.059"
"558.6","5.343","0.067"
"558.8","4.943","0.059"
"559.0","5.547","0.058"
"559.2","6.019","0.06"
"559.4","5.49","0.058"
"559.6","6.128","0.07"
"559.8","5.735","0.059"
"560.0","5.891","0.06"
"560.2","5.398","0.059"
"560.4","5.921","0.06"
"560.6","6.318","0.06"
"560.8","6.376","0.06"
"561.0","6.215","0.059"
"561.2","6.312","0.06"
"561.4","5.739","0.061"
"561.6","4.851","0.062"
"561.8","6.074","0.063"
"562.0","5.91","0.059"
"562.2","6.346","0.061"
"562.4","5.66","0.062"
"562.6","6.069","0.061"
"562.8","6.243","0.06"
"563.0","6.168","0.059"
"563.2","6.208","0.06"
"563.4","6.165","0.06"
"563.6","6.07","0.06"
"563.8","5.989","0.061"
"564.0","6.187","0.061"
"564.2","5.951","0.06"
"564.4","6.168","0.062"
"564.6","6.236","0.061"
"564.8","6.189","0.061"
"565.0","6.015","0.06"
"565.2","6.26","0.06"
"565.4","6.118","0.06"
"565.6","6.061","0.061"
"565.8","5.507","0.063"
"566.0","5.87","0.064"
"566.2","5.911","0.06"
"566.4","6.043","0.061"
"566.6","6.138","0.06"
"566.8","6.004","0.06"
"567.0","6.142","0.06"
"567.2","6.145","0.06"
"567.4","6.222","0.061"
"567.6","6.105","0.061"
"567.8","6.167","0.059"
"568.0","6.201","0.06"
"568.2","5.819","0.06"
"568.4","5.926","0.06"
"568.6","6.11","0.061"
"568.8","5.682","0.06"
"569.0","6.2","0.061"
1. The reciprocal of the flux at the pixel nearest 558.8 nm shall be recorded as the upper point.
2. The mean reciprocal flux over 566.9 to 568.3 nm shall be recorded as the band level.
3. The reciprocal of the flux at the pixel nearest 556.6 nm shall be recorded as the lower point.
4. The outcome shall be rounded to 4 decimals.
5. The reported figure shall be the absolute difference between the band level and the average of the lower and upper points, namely 0.0262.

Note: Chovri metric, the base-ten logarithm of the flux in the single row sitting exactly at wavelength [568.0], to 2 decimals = 0.79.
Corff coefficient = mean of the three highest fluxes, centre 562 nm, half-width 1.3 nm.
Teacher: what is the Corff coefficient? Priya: 6.34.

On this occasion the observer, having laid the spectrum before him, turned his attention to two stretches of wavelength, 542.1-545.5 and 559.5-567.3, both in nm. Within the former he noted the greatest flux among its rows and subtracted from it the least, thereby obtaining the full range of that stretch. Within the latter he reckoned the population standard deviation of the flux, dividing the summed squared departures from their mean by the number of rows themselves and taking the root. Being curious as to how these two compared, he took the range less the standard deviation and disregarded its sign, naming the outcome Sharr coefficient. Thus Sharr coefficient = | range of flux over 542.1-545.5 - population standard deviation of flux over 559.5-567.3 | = 1.4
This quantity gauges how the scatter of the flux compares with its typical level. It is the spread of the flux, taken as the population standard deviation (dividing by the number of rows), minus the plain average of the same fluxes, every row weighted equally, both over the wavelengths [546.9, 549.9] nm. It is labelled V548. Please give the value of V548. -5.70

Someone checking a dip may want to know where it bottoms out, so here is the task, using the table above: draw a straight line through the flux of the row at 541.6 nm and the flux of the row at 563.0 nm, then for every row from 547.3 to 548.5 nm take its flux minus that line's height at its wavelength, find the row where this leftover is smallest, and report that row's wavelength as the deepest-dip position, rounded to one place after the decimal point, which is 547.6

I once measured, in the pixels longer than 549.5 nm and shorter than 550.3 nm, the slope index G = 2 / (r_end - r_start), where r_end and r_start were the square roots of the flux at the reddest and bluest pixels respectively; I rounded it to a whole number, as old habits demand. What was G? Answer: -27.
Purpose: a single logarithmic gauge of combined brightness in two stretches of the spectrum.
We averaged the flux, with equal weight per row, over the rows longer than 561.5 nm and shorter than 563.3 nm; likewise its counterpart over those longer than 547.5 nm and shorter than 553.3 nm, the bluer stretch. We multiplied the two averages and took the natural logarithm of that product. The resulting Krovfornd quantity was 3.56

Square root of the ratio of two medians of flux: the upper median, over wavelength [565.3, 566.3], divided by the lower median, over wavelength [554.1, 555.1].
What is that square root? 0.976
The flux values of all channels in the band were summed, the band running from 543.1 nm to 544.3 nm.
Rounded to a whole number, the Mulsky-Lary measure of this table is 35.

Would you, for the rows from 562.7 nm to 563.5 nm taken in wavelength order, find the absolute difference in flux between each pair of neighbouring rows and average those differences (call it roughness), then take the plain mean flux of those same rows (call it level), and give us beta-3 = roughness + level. 6.25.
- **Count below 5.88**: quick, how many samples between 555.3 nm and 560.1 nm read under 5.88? 10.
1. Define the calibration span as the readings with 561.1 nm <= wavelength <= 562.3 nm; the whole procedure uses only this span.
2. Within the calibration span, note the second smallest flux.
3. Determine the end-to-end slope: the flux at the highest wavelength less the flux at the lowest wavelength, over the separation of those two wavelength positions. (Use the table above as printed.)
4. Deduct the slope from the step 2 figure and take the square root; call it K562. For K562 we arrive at 2.39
